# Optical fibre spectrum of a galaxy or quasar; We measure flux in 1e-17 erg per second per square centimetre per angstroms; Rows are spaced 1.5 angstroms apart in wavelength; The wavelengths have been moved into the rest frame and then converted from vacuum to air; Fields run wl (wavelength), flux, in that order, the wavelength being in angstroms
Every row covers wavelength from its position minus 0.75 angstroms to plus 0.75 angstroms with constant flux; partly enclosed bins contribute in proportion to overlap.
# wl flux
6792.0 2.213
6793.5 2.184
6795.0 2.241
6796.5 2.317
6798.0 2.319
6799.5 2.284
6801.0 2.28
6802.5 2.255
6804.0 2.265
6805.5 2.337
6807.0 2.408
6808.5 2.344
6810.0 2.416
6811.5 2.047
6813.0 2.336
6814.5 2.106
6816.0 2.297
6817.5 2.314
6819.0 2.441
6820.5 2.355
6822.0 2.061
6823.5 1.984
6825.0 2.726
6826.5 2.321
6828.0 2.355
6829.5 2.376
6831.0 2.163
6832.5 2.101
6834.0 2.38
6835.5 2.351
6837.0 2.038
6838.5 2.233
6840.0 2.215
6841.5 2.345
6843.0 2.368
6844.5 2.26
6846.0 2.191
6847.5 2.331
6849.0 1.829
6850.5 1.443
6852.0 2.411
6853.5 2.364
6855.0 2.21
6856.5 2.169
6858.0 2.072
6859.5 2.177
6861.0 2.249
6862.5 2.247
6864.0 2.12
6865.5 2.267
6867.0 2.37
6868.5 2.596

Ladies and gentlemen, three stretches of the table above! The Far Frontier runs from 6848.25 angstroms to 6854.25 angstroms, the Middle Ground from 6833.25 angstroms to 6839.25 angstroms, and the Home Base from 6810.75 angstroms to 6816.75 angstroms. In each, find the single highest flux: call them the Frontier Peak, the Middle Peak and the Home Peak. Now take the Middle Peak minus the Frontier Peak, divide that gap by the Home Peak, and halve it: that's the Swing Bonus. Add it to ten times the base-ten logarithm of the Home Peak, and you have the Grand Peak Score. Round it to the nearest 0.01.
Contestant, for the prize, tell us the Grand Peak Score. 3.68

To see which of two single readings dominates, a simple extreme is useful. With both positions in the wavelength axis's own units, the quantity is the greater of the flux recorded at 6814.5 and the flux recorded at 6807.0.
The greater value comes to 2.41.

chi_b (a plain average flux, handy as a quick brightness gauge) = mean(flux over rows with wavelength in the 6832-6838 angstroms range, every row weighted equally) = 2.22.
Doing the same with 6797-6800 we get 2.30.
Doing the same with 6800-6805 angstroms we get 2.27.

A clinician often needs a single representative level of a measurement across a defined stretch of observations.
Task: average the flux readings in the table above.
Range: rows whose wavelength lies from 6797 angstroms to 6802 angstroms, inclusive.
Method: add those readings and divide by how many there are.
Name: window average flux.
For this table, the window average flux 2.29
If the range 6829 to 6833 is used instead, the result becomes 2.21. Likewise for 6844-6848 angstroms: 2.26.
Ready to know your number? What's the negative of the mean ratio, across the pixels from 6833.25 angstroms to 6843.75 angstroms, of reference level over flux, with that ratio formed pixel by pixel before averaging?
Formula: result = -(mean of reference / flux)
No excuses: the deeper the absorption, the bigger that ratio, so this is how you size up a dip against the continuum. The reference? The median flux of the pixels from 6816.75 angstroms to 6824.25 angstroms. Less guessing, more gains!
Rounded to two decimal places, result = -1.02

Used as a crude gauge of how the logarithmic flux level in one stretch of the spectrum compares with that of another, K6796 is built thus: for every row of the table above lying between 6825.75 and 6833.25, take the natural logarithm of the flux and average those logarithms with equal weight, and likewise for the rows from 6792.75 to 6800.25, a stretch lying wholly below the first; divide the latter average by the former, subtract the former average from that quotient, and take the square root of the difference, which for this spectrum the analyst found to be 0.43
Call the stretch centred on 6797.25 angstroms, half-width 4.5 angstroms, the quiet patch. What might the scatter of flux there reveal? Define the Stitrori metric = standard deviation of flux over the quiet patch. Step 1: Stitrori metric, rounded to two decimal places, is 0.05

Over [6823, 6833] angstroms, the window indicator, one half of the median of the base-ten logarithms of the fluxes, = 0.183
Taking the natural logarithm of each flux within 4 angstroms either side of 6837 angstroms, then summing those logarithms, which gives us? 4.0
